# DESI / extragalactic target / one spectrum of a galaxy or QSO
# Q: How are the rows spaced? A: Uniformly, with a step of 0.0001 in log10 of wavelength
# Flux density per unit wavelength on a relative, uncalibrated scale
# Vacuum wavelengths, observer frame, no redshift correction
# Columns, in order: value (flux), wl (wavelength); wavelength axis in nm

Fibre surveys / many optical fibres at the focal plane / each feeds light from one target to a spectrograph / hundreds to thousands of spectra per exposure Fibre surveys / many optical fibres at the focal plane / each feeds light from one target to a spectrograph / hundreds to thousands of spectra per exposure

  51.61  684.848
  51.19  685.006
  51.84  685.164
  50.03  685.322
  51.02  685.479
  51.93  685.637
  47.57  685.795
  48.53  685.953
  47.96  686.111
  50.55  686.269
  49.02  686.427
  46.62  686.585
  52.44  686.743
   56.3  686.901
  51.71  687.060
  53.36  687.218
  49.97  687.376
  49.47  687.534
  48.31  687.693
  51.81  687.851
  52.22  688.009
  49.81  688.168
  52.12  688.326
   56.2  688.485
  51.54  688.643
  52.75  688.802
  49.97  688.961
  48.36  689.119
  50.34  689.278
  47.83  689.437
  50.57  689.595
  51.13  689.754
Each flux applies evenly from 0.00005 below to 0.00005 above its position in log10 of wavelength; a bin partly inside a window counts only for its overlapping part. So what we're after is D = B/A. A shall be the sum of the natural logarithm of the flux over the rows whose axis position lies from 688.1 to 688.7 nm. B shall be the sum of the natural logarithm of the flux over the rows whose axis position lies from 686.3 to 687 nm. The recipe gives 0.993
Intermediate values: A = 15.8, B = 15.7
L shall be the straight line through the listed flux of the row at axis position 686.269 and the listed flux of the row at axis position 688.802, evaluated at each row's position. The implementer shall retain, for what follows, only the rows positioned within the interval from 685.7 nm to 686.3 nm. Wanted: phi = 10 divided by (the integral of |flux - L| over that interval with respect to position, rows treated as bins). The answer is 9.1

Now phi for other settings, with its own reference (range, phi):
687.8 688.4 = 22.1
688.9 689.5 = 4.2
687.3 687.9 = 8.7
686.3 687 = 5.0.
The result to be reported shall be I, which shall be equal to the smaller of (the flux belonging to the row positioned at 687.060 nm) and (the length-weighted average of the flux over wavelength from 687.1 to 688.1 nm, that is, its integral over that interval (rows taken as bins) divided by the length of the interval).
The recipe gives 50.9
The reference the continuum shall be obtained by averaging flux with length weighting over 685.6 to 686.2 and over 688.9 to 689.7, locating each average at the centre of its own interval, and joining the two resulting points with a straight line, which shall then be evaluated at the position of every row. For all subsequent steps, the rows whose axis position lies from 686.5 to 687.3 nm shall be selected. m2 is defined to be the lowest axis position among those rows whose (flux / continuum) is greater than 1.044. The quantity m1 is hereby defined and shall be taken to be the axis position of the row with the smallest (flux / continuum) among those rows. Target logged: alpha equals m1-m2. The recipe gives -0.16 nm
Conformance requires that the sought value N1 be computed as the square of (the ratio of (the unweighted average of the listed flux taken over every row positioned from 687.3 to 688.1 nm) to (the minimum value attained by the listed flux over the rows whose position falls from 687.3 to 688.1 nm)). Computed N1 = 1.09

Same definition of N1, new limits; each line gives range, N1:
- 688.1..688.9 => 1.11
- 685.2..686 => 1.10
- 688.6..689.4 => 1.09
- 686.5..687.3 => 1.25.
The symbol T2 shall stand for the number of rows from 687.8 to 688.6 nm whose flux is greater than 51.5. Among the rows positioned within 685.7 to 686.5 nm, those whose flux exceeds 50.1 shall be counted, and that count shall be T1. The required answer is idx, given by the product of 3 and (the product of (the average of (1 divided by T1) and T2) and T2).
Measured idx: 30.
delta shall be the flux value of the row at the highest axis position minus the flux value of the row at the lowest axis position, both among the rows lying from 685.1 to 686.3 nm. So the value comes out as -1.3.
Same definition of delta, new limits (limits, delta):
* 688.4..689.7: -5.6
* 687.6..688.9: 4.4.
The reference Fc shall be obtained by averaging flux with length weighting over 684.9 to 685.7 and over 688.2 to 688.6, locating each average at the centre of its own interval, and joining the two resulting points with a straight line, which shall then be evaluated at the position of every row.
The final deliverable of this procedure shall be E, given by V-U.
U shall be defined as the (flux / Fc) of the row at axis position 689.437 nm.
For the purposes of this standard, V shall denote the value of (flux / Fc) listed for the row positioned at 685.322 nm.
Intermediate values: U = 0.88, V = 0.98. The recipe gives 0.10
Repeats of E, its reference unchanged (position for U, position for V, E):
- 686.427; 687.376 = 0.01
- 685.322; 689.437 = -0.10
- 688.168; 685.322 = 0.04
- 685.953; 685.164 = 0.08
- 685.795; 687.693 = -0.01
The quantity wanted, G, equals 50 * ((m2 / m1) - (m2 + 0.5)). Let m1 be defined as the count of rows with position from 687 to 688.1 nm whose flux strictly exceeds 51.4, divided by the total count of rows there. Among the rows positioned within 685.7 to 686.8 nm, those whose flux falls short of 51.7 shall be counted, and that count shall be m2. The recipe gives 200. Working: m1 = 0.57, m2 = 6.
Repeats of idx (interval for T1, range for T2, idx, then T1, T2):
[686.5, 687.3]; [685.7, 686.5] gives 0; 4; 0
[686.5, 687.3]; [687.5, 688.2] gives 7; 4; 2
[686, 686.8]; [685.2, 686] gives 2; 2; 1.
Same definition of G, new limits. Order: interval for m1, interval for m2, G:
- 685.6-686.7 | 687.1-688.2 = 1175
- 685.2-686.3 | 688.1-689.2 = 1175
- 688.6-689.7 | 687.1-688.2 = 475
